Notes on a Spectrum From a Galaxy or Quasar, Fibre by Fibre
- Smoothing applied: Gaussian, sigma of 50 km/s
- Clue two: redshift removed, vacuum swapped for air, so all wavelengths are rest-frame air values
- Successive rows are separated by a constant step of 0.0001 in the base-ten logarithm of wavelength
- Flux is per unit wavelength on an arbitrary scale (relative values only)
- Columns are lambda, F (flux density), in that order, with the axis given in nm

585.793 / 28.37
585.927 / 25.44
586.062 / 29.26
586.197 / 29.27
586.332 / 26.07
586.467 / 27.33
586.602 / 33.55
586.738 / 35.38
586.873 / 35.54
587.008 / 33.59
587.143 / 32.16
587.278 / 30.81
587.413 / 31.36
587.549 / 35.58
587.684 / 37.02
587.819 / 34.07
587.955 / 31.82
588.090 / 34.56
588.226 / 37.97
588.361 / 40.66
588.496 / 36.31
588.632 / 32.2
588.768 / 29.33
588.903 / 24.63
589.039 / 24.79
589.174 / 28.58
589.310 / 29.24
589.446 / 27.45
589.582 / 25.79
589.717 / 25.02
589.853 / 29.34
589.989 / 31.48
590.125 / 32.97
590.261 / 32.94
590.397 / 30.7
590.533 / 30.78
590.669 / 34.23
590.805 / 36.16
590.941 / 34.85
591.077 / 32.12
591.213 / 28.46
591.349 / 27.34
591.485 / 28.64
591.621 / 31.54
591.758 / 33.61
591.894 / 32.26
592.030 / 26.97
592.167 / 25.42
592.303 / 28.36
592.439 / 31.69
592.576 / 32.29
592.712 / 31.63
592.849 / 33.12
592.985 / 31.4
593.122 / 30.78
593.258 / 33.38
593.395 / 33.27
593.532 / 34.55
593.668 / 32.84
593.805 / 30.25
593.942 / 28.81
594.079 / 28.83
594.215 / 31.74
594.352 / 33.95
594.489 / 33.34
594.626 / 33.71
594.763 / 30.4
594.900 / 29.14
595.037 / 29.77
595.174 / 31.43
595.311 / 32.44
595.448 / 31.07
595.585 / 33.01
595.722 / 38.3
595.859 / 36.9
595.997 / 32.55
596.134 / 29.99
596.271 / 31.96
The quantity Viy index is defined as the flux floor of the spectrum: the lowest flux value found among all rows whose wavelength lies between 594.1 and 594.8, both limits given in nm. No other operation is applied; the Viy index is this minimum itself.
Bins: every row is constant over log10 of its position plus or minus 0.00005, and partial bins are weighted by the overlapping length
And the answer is 30.4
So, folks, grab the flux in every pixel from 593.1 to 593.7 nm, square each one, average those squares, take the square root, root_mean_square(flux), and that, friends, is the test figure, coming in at 33.0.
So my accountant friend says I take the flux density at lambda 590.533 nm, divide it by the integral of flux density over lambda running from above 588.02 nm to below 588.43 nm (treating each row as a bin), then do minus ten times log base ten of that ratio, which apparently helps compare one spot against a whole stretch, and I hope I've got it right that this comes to -3.0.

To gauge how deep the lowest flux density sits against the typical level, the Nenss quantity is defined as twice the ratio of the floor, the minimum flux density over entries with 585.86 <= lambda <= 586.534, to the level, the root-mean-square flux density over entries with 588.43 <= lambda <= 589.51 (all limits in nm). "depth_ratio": 1.74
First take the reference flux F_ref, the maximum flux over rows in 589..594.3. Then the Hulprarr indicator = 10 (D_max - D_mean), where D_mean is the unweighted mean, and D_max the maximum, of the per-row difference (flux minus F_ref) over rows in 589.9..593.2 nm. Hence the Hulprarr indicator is 49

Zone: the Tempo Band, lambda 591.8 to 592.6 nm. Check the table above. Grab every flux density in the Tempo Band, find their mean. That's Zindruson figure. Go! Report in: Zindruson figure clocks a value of 29.5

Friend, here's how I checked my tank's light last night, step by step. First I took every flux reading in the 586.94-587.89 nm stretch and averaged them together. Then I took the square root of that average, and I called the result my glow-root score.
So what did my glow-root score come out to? 5.79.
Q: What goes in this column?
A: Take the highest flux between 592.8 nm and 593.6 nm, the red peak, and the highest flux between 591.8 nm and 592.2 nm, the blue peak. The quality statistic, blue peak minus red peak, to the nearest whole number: -2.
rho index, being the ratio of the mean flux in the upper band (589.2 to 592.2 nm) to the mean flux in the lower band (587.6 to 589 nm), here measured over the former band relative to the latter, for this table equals 0.90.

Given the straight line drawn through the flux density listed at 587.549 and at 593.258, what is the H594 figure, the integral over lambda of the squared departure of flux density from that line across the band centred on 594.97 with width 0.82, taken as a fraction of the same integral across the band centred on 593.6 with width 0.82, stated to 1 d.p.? 1.0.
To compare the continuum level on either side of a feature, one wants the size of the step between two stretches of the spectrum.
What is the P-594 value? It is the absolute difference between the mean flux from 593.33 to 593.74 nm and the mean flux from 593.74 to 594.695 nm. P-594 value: 2.0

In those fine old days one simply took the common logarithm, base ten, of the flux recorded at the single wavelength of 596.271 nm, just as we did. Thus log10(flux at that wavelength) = 1.50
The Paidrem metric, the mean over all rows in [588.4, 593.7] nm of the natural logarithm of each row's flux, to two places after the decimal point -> 3.42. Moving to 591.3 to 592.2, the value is 3.38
